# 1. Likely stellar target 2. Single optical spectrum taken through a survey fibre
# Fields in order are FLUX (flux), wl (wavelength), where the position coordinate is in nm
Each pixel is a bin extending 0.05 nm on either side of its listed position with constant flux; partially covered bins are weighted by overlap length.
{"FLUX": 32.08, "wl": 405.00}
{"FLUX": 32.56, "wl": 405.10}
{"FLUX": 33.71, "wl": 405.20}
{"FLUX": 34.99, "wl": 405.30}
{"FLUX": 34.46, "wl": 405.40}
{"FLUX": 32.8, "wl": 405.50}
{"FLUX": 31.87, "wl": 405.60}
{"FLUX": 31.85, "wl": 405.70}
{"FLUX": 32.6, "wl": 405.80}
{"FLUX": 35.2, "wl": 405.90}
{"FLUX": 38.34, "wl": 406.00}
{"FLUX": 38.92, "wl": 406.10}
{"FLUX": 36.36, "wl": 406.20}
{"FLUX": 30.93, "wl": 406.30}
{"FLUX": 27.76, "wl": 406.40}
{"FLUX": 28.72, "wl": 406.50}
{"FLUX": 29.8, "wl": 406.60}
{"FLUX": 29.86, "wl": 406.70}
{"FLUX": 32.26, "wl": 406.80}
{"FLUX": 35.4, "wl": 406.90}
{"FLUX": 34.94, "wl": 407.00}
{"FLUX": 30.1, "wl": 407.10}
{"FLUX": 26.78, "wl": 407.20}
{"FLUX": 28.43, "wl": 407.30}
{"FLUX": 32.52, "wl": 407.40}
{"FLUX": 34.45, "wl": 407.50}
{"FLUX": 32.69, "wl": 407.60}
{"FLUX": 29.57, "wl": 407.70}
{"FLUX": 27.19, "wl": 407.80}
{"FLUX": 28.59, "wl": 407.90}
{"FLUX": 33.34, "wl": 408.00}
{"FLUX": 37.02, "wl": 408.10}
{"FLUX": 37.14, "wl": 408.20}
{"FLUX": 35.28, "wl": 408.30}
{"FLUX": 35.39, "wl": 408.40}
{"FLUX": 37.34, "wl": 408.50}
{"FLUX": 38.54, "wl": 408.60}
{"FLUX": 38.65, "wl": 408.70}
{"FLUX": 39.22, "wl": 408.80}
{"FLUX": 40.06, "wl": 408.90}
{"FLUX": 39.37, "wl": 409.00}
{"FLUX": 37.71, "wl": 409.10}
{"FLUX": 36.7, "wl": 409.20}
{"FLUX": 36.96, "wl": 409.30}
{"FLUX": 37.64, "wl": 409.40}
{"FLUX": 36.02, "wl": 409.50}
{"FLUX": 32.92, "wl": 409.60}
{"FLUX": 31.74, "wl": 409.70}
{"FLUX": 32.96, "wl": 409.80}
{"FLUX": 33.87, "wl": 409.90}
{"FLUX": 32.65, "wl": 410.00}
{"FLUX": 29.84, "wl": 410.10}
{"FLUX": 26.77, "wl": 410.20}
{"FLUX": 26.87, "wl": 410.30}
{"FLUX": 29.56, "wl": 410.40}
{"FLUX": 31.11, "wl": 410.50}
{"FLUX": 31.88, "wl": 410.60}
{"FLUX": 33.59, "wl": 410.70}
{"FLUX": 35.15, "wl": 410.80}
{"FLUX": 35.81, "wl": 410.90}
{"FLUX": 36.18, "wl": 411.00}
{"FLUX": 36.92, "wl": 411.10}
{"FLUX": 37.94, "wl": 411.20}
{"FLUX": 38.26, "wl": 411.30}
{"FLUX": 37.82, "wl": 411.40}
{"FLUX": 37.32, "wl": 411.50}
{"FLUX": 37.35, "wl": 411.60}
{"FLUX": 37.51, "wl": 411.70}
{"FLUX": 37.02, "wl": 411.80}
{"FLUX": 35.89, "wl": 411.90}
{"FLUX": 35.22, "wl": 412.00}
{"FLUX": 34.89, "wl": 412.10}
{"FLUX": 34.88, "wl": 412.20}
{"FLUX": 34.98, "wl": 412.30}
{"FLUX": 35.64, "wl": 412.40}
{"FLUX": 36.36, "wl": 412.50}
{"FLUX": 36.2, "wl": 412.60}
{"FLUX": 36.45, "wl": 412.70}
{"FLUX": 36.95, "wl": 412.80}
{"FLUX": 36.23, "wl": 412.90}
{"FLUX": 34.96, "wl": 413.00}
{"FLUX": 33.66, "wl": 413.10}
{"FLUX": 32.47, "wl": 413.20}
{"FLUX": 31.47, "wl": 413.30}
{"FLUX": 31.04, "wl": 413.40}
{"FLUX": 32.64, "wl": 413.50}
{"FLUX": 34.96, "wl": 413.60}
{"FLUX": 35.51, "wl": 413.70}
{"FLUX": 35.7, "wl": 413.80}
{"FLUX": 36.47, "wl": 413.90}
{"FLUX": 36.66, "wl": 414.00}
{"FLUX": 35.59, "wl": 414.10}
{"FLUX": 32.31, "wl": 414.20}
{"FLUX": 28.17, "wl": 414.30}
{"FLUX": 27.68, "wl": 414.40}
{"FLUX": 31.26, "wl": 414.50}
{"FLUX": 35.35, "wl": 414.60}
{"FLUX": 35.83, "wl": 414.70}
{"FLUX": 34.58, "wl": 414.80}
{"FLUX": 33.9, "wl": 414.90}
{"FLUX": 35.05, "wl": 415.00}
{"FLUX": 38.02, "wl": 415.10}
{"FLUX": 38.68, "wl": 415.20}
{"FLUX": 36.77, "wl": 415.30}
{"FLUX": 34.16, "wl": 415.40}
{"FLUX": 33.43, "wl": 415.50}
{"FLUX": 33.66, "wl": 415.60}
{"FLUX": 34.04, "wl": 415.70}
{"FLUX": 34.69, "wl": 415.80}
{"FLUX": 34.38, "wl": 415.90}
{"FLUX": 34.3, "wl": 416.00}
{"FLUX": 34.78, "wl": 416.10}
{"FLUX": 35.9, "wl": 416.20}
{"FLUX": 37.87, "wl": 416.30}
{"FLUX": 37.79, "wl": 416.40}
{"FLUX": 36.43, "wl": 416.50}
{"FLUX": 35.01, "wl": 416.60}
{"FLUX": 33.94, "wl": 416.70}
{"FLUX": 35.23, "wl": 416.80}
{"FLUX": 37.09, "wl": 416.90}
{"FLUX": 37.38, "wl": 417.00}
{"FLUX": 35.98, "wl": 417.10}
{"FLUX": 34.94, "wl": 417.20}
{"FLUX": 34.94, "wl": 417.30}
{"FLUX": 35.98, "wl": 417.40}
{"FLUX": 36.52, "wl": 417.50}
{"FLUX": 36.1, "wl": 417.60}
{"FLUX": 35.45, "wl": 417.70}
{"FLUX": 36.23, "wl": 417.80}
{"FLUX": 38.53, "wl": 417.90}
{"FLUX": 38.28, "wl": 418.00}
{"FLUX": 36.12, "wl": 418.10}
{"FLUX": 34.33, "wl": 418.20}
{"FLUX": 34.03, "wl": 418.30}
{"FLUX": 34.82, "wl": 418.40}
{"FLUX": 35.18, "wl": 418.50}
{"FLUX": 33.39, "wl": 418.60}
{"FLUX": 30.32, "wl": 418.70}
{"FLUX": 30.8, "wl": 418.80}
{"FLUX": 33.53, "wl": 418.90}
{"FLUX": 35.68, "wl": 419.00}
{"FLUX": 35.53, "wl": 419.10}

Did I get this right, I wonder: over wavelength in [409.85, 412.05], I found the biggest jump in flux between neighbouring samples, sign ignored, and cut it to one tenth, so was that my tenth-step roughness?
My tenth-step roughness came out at 0.31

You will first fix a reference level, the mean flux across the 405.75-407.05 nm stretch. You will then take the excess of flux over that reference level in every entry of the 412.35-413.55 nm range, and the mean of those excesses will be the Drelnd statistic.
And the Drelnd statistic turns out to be 1.3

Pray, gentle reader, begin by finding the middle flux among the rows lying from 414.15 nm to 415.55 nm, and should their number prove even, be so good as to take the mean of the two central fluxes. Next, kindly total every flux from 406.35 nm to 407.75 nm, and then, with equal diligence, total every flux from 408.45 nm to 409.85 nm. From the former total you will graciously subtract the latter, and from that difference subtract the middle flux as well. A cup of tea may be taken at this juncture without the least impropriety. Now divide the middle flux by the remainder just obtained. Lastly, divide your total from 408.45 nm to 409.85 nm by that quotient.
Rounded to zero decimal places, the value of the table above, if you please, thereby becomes -1755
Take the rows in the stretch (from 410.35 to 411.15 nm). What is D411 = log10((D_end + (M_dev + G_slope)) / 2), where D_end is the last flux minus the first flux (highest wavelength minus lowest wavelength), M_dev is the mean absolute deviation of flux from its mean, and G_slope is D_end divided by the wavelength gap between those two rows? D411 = 1.0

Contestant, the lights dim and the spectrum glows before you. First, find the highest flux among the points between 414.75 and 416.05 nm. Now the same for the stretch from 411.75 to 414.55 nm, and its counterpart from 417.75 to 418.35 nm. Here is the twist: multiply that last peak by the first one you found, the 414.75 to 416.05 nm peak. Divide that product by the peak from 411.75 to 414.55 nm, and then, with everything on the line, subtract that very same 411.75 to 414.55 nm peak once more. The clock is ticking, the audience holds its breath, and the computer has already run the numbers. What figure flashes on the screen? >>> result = 3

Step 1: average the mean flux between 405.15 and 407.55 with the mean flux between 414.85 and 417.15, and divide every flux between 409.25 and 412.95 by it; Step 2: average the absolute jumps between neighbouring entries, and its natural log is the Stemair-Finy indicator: -3.58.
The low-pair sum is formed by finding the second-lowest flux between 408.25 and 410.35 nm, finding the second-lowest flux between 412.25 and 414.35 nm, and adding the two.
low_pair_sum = 57.9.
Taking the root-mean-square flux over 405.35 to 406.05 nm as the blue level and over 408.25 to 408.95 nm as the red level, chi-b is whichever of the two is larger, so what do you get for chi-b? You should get 37.8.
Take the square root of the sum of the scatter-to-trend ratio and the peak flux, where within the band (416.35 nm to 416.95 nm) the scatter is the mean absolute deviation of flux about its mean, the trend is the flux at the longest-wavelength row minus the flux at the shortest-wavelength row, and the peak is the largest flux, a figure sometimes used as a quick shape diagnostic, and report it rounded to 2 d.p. 6.01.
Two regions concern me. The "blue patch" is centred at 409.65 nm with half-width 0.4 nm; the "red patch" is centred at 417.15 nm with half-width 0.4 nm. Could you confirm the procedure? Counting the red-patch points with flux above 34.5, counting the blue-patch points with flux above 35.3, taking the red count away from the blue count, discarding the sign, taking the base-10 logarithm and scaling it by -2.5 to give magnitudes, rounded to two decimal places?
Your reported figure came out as -1.75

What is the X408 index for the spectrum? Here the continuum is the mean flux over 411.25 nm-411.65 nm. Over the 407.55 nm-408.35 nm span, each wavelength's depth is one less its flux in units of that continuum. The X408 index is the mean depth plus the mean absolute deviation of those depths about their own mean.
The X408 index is 0.22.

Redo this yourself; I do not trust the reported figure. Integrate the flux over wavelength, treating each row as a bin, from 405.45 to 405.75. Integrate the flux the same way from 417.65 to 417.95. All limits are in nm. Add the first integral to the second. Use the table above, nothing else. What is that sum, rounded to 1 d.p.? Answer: 20.7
